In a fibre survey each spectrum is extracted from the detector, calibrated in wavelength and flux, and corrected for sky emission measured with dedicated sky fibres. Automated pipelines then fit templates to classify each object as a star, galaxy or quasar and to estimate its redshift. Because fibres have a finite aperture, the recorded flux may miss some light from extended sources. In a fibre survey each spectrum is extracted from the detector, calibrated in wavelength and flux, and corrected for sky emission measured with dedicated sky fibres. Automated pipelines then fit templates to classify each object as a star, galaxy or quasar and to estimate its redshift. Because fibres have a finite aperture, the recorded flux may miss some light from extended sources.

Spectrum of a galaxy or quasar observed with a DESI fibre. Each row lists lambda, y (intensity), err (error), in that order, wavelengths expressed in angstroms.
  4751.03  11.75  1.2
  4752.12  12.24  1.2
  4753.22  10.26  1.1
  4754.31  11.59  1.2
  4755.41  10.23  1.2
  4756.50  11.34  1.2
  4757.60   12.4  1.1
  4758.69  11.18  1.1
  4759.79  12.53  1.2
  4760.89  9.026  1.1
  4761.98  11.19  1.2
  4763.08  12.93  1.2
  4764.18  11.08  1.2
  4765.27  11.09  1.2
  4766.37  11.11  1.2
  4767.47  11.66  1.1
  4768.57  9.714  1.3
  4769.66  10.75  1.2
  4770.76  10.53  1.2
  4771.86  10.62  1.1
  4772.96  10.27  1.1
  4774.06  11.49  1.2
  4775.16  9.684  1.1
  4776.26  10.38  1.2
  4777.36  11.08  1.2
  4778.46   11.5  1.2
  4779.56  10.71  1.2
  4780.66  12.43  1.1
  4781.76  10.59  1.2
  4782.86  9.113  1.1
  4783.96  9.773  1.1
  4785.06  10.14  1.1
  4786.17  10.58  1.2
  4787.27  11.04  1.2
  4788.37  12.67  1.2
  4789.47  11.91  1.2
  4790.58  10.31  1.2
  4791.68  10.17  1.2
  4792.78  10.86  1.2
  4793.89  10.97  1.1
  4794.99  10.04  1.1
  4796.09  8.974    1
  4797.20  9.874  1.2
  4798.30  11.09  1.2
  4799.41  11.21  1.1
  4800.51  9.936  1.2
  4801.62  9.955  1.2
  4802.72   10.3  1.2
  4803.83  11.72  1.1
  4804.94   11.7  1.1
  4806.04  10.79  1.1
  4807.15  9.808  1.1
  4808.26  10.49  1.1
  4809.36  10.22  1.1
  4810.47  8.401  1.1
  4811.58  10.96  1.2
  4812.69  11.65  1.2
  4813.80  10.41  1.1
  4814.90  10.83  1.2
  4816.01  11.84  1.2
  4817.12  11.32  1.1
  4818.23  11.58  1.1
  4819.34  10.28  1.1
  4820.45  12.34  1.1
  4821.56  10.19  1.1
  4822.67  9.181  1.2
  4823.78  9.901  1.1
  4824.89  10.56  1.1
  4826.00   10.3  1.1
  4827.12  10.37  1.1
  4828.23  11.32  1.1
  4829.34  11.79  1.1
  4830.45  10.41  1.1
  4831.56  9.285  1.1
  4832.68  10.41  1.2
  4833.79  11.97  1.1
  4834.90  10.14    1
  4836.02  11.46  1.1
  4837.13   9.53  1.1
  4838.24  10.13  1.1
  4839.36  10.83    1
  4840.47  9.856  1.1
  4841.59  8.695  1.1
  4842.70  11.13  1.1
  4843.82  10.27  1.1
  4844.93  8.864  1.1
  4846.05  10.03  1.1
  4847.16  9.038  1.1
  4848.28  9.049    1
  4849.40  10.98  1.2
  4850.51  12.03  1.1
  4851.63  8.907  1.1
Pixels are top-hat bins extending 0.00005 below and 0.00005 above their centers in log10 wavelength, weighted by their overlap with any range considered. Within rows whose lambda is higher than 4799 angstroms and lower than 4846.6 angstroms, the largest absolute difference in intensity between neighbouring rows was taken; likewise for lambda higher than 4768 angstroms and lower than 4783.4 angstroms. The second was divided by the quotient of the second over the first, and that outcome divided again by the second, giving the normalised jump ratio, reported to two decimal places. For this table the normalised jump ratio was 1.39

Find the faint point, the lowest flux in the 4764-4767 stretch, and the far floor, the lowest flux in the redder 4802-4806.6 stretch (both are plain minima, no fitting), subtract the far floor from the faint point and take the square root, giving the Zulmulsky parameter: 0.88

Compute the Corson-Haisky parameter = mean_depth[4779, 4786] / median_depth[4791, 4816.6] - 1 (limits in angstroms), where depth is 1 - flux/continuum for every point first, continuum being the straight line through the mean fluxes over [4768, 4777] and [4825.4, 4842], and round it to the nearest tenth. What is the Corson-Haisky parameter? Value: -0.5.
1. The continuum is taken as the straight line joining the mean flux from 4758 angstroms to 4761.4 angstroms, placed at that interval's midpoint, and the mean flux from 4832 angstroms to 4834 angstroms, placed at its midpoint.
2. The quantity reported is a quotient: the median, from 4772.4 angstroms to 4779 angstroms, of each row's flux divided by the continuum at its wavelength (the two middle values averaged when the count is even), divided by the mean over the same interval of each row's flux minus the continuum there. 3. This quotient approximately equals -4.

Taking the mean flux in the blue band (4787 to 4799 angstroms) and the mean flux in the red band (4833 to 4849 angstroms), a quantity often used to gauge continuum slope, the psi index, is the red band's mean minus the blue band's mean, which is -0.6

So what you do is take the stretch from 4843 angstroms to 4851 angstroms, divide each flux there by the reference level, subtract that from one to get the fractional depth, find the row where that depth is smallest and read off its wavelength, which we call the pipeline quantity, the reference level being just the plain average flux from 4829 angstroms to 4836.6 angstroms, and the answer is 4850.51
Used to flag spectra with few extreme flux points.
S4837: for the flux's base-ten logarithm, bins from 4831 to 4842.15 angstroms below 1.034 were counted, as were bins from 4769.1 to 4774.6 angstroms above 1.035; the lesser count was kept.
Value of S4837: 1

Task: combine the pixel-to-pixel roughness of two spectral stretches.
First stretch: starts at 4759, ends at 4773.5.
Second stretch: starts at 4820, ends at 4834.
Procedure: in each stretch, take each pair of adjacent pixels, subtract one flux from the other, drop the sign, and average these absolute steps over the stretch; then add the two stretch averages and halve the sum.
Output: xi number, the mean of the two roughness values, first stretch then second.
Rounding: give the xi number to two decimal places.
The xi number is 1.04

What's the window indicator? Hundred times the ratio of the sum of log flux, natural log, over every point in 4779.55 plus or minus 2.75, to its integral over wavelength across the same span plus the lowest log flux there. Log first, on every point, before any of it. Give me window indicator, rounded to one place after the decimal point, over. 77.2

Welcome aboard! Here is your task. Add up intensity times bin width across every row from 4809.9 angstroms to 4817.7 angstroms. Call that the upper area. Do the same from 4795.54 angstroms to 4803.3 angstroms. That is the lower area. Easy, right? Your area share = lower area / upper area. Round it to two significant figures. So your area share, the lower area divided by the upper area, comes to 0.94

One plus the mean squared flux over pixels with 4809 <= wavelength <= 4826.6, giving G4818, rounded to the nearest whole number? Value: 115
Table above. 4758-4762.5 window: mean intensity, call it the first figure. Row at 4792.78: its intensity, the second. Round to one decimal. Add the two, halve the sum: 10.9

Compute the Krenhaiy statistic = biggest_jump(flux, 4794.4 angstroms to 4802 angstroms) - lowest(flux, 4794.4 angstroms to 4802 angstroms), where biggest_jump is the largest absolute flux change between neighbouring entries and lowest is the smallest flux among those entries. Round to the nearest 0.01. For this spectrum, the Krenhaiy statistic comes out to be -7.70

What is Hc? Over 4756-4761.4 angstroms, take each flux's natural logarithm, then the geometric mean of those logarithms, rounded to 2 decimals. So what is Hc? 2.41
